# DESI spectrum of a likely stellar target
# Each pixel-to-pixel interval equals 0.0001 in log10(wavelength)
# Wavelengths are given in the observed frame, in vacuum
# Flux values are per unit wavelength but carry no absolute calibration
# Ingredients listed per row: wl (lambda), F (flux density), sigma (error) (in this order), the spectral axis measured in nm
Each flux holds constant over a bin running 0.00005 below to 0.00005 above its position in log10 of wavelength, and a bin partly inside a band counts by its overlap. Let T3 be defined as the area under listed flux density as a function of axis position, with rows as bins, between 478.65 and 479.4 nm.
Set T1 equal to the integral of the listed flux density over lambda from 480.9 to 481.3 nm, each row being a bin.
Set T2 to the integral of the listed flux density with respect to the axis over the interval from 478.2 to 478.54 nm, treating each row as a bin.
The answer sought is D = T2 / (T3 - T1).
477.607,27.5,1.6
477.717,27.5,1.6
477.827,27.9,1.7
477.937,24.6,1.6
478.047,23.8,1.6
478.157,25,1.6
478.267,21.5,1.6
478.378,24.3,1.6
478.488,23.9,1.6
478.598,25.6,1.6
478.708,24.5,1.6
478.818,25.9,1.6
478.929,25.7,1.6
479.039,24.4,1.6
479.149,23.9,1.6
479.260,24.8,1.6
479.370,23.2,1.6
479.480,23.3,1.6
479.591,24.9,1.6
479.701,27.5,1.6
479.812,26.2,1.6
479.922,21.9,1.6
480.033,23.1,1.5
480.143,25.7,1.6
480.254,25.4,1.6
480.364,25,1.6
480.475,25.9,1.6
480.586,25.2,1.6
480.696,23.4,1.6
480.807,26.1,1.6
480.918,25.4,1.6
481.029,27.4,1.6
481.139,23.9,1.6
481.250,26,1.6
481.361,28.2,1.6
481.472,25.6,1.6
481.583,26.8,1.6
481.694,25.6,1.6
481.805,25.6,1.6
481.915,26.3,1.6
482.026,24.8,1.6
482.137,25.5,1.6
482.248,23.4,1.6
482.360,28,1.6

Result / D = 1.0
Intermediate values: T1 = 10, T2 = 8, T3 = 19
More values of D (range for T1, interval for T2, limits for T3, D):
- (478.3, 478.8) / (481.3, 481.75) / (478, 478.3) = -2.3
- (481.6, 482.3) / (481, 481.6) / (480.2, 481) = 6.3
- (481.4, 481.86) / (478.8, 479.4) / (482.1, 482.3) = -2.1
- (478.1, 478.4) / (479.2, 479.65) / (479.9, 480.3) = 4.1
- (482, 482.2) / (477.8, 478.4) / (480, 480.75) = 1.1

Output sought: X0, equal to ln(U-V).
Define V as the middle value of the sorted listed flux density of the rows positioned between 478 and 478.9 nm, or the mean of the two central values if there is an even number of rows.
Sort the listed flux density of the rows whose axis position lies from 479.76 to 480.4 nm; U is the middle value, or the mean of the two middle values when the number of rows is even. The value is -0.2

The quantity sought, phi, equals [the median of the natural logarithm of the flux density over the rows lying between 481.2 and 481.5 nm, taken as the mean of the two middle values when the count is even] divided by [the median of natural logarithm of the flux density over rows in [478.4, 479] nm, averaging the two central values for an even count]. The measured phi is 1.00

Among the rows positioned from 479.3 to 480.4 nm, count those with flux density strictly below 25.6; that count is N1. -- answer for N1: 7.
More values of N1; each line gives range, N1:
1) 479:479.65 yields 6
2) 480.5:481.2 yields 4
